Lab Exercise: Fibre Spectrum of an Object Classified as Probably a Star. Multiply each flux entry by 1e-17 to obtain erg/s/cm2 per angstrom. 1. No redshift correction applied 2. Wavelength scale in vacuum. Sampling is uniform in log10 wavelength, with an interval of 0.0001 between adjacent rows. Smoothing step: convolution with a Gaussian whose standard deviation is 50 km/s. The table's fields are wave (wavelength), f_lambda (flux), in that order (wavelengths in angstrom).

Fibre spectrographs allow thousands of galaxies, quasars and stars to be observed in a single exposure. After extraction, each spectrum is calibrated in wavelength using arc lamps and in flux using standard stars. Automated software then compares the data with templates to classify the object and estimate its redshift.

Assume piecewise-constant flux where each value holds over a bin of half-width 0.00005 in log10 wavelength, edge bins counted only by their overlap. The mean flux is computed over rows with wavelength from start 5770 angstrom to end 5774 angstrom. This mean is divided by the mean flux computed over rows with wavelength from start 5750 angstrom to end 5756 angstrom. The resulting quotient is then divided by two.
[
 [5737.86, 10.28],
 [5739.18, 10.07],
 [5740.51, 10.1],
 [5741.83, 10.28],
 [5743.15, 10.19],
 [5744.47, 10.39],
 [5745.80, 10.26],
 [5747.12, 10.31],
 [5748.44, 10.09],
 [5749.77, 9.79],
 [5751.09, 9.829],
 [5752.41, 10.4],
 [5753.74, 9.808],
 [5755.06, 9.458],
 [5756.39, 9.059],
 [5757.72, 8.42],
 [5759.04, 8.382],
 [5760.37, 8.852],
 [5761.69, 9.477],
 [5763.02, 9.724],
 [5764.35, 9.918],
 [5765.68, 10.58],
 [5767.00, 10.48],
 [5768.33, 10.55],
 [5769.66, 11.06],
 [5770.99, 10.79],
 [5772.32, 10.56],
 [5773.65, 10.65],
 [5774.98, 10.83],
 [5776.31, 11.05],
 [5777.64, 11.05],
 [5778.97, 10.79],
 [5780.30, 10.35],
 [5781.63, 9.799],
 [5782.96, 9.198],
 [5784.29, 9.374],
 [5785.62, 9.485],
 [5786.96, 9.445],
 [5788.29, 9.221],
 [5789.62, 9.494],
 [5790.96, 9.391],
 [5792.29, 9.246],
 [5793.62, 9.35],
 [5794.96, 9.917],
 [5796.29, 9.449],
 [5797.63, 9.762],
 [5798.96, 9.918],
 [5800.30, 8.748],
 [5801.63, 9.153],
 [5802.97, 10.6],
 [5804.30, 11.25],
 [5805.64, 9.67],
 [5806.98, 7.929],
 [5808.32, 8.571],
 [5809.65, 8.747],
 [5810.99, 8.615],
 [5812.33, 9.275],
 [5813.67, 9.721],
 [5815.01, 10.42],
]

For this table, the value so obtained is 0.54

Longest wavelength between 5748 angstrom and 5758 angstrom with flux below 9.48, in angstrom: 5757.72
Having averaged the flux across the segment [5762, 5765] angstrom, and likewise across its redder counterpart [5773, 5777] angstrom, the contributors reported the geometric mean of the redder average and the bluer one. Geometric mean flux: 10.3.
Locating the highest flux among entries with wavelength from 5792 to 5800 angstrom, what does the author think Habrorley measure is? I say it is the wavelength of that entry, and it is 5798.96 angstrom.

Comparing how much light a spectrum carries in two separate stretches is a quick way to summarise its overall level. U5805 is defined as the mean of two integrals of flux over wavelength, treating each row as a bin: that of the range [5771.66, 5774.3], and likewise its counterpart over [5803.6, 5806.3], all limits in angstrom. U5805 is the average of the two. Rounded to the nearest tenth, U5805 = 28.1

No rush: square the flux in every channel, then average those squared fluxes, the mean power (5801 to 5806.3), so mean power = 104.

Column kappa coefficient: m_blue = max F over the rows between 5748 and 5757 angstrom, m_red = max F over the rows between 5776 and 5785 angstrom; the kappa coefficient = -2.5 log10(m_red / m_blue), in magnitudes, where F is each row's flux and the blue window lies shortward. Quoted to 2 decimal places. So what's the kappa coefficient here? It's -0.07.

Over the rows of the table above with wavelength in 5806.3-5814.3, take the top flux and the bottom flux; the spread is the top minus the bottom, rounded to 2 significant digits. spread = 1.8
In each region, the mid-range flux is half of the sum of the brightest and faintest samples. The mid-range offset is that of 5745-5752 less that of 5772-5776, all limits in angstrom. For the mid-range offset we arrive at -0.6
